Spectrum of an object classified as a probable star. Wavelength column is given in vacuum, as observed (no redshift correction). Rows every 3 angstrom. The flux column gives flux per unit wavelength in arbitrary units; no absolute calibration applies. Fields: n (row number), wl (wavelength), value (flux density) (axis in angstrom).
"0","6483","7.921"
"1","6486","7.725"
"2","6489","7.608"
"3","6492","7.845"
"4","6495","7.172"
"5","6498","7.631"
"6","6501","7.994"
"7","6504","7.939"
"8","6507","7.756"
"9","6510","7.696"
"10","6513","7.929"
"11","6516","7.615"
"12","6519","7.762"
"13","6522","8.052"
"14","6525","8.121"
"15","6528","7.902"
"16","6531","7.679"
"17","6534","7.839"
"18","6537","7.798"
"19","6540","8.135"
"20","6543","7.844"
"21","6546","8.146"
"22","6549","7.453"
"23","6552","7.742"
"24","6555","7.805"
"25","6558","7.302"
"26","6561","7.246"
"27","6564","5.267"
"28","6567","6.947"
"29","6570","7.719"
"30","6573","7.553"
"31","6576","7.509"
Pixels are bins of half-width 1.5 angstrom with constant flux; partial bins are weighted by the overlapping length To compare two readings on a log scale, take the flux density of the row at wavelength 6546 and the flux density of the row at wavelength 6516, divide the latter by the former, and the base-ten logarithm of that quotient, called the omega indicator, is -0.029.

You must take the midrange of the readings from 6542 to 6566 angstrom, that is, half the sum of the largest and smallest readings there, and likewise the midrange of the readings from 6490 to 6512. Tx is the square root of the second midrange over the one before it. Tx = 1.06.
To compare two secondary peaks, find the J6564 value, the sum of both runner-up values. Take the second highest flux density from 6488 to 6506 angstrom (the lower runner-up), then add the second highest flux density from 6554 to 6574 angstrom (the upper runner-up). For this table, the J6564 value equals 15.7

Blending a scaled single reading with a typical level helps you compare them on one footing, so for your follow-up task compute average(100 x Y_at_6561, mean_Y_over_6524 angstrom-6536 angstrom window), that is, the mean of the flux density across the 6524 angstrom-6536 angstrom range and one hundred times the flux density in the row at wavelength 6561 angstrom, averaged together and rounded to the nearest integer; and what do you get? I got 366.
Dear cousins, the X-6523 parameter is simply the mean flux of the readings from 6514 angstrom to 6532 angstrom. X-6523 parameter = 7.86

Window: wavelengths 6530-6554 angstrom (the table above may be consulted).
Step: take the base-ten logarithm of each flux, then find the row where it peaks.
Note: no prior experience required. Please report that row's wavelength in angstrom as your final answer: 6546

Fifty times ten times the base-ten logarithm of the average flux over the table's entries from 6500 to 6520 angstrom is 446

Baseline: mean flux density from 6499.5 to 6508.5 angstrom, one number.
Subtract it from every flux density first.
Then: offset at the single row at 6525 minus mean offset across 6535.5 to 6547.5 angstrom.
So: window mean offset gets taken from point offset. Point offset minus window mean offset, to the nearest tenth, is 0.1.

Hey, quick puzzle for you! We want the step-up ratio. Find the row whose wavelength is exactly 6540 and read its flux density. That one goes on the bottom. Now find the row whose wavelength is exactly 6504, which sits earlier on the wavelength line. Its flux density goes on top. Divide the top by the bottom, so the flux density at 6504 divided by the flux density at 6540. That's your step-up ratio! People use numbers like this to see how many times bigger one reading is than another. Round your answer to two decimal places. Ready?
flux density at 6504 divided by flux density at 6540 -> 0.98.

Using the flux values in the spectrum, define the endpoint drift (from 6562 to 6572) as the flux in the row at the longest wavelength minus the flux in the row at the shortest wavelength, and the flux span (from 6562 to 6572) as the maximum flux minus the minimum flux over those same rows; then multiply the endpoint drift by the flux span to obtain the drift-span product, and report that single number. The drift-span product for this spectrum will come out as 6.0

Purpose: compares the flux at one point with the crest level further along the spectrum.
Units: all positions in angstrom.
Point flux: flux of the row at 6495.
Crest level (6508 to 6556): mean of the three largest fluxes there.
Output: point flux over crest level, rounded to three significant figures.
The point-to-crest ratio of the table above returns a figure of 0.882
